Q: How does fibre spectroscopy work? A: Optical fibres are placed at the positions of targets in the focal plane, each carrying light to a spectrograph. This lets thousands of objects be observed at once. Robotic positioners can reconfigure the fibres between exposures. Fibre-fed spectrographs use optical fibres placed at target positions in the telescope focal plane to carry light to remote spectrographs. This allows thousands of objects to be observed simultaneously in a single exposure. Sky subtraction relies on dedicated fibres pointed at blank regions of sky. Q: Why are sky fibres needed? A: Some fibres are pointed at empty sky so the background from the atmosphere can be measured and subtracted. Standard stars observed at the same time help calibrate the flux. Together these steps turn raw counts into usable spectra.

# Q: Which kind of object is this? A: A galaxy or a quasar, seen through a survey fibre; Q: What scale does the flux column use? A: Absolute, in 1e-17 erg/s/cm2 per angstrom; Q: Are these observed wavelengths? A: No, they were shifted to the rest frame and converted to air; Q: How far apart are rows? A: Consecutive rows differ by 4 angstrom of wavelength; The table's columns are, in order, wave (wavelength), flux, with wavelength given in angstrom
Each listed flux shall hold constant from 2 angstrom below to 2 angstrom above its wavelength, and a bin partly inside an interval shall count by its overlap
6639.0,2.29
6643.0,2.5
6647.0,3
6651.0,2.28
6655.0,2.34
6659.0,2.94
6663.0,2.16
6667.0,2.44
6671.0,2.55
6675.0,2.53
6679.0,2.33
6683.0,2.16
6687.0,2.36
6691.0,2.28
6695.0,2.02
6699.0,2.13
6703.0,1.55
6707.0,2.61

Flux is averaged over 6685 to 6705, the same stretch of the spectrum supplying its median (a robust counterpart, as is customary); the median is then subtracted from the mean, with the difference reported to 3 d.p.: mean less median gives -0.062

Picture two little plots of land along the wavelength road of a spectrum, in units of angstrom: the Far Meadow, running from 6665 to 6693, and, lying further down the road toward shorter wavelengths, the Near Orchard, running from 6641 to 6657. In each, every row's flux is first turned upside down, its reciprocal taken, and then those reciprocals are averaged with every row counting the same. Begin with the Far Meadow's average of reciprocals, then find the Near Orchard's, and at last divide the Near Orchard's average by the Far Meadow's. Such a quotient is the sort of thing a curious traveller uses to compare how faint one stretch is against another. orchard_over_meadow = 0.95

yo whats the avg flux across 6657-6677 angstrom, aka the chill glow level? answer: 2.52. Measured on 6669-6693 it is 2.37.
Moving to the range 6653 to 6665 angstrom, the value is 2.48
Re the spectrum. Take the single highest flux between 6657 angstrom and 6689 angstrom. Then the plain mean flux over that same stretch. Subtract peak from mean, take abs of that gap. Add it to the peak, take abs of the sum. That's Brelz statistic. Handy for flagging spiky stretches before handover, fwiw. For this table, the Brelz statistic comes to 3.4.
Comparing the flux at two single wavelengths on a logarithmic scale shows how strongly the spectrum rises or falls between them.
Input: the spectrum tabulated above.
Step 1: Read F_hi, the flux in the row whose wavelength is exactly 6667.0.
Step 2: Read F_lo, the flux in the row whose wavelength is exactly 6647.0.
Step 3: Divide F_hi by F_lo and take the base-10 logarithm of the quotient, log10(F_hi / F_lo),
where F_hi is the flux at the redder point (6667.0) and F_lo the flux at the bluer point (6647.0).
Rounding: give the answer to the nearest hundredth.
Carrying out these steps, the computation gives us -0.09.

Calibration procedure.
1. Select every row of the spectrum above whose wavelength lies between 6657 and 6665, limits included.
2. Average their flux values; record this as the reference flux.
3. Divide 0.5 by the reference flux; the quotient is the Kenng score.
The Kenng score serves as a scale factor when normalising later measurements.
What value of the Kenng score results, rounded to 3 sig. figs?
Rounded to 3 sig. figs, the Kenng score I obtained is 0.196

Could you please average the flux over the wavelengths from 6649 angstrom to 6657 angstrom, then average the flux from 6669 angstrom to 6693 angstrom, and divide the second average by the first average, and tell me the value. 1.03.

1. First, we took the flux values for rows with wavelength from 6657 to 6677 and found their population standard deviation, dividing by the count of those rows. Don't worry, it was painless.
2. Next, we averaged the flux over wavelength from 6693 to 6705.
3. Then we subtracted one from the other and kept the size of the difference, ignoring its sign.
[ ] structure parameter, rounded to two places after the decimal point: 1.65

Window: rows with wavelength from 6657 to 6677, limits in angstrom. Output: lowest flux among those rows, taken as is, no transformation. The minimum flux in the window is 2.16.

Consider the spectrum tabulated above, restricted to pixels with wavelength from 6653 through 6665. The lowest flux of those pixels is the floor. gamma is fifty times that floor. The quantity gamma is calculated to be 108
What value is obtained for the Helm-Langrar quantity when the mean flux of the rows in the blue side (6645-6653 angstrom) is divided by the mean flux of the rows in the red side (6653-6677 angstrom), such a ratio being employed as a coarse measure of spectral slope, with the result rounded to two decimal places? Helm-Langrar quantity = 1.06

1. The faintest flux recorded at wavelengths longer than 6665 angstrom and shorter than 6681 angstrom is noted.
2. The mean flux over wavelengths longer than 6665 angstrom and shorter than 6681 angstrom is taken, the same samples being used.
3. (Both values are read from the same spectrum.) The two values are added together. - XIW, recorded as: 4.79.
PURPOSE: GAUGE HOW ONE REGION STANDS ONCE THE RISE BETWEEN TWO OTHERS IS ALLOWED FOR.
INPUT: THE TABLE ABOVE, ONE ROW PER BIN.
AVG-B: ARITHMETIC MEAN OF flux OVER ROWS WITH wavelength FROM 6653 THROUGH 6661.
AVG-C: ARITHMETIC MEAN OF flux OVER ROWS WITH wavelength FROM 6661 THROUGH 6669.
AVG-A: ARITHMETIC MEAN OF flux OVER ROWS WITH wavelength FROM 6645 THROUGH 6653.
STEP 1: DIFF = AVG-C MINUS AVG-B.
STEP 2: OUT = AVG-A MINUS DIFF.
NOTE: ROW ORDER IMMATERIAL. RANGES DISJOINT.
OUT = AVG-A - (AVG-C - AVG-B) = 2.98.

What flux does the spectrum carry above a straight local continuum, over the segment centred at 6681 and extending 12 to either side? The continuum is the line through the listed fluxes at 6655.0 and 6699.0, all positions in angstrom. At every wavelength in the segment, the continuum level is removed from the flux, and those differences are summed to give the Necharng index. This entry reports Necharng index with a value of 0.9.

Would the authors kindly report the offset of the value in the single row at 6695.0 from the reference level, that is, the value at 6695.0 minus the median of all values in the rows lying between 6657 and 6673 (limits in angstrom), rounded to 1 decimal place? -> -0.5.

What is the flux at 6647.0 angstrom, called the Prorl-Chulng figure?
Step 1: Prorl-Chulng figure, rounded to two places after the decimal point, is 3.00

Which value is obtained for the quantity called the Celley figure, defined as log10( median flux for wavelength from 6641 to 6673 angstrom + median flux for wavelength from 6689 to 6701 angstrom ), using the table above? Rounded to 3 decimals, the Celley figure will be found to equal 0.663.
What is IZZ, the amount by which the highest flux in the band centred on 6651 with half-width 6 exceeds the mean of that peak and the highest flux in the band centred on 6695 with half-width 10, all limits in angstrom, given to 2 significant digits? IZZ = 0.32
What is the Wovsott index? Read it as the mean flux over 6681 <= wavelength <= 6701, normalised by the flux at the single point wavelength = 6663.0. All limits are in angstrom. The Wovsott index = 1.01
